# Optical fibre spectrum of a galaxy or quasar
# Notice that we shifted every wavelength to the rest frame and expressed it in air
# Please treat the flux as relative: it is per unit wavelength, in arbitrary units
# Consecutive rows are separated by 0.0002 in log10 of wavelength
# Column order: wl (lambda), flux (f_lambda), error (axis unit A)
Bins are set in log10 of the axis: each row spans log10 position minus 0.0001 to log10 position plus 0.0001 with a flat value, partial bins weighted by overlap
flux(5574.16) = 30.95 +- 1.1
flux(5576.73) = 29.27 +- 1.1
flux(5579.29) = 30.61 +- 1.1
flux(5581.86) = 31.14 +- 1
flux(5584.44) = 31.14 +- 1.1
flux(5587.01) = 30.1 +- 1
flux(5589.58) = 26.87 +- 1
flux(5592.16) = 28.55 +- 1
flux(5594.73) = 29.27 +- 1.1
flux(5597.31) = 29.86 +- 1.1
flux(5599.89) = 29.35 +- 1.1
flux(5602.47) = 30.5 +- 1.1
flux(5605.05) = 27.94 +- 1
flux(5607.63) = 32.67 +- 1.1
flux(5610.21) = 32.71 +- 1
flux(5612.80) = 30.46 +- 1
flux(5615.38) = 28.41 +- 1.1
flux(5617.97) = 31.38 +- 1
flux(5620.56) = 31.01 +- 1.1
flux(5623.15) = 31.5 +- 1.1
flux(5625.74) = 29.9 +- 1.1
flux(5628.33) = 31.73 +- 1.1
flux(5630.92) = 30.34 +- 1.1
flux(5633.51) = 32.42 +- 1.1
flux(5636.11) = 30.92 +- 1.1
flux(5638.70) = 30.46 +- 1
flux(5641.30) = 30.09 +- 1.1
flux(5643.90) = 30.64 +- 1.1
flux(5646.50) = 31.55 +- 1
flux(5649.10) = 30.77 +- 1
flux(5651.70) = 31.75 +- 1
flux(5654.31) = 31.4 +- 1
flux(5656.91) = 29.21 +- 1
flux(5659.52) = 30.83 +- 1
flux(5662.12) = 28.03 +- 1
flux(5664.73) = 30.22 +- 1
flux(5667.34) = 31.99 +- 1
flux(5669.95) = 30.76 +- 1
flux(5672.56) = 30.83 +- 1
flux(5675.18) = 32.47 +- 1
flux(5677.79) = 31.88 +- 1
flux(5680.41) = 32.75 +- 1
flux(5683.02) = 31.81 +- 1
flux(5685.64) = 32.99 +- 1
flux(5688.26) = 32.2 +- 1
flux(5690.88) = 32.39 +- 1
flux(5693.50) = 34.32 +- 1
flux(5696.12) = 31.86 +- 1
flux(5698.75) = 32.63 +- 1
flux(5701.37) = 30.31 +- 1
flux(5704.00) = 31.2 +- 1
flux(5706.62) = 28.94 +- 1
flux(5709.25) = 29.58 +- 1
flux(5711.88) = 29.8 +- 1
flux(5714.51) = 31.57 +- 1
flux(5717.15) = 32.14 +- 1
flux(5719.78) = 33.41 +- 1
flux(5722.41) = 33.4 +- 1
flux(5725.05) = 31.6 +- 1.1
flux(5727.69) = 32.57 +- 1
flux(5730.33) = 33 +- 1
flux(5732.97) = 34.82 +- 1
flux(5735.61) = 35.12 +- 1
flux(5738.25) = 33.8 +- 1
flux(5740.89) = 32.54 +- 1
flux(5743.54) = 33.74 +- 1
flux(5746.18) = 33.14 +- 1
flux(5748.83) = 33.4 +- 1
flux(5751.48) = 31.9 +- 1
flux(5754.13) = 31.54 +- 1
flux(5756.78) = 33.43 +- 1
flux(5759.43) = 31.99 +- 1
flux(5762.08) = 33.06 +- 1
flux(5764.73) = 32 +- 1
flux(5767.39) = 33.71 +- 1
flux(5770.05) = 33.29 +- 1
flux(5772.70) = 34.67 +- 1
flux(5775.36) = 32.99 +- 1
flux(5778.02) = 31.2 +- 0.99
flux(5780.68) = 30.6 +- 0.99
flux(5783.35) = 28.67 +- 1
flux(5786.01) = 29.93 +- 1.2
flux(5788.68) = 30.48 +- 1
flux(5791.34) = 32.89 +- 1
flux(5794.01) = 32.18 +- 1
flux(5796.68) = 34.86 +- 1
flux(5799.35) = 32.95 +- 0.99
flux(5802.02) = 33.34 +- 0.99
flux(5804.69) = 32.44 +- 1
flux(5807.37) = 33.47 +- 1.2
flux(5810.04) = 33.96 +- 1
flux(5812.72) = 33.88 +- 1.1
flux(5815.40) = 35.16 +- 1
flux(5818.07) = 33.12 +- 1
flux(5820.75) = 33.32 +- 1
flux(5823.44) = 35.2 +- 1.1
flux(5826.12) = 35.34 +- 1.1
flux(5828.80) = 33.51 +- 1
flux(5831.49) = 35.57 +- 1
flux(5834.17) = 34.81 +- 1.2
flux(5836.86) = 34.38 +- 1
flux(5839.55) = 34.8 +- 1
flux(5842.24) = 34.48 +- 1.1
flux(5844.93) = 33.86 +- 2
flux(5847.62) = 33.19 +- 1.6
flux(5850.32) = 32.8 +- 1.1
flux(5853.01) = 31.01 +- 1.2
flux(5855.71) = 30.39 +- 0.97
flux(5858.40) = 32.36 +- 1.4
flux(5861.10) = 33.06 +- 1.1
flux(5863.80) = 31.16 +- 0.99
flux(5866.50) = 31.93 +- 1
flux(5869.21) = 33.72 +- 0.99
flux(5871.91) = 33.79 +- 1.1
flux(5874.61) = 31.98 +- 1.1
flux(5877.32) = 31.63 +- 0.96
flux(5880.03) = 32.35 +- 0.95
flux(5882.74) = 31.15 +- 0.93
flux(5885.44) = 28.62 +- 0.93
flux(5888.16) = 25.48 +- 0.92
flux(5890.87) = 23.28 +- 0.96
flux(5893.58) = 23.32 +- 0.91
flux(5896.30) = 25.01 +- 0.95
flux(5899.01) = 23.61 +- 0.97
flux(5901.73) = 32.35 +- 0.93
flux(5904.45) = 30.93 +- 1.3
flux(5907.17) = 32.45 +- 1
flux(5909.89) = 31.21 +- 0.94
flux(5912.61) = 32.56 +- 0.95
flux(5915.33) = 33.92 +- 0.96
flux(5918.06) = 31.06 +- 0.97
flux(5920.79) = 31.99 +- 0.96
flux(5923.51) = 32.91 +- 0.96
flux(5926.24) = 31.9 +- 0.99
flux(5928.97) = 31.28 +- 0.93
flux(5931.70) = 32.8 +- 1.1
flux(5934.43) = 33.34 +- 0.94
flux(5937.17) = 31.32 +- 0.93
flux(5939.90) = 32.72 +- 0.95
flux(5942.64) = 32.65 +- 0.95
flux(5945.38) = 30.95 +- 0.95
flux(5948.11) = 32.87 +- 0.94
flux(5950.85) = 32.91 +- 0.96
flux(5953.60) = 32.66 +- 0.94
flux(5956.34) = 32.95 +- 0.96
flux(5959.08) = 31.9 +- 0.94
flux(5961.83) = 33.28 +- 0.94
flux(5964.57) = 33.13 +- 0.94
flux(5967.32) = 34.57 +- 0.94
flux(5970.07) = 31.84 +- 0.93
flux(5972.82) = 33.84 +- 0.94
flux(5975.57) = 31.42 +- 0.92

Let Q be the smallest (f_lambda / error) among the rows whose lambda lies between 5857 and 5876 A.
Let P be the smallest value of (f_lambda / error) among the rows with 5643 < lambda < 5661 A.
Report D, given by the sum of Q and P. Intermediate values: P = 28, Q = 23.1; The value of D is 51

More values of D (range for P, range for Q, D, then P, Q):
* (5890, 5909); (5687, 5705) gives 54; 24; 30.3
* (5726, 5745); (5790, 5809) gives 60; 33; 27.9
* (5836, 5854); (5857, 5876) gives 40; 17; 23.1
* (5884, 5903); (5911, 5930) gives 56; 24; 32.0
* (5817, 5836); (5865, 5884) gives 58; 29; 29.1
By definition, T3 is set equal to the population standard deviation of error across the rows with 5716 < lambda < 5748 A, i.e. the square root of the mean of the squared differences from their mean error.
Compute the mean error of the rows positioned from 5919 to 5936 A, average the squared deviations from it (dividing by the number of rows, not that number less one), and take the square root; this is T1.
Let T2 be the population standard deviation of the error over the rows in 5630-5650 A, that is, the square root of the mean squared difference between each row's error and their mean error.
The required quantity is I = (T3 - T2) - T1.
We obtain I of -0.08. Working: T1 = 0.06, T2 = 0.048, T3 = 0.028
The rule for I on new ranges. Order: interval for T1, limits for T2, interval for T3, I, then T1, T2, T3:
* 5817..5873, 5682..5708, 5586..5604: -0.19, 0.24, 0.000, 0.049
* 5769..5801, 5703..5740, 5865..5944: 0.00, 0.06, 0.026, 0.078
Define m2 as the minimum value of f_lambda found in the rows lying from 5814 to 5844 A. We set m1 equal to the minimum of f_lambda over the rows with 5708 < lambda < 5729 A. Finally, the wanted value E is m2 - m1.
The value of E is 4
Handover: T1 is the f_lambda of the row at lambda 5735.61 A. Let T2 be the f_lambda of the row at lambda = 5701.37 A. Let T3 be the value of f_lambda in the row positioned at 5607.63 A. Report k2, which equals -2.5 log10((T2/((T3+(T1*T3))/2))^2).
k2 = 6.45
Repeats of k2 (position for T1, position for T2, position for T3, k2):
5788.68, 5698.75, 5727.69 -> 5.98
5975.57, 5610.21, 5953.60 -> 6.05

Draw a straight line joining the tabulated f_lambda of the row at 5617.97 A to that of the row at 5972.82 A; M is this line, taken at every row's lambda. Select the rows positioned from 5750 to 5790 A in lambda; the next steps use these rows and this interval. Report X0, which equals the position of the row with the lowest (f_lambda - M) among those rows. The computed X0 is 5783.35 A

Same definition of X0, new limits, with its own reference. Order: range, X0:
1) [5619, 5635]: 5625.74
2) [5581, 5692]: 5589.58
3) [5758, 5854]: 5783.35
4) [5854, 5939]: 5890.87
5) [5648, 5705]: 5662.12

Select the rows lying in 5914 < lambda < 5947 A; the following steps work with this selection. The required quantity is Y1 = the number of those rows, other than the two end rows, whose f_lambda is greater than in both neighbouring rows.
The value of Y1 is 3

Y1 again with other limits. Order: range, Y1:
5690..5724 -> 4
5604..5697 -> 13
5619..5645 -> 3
